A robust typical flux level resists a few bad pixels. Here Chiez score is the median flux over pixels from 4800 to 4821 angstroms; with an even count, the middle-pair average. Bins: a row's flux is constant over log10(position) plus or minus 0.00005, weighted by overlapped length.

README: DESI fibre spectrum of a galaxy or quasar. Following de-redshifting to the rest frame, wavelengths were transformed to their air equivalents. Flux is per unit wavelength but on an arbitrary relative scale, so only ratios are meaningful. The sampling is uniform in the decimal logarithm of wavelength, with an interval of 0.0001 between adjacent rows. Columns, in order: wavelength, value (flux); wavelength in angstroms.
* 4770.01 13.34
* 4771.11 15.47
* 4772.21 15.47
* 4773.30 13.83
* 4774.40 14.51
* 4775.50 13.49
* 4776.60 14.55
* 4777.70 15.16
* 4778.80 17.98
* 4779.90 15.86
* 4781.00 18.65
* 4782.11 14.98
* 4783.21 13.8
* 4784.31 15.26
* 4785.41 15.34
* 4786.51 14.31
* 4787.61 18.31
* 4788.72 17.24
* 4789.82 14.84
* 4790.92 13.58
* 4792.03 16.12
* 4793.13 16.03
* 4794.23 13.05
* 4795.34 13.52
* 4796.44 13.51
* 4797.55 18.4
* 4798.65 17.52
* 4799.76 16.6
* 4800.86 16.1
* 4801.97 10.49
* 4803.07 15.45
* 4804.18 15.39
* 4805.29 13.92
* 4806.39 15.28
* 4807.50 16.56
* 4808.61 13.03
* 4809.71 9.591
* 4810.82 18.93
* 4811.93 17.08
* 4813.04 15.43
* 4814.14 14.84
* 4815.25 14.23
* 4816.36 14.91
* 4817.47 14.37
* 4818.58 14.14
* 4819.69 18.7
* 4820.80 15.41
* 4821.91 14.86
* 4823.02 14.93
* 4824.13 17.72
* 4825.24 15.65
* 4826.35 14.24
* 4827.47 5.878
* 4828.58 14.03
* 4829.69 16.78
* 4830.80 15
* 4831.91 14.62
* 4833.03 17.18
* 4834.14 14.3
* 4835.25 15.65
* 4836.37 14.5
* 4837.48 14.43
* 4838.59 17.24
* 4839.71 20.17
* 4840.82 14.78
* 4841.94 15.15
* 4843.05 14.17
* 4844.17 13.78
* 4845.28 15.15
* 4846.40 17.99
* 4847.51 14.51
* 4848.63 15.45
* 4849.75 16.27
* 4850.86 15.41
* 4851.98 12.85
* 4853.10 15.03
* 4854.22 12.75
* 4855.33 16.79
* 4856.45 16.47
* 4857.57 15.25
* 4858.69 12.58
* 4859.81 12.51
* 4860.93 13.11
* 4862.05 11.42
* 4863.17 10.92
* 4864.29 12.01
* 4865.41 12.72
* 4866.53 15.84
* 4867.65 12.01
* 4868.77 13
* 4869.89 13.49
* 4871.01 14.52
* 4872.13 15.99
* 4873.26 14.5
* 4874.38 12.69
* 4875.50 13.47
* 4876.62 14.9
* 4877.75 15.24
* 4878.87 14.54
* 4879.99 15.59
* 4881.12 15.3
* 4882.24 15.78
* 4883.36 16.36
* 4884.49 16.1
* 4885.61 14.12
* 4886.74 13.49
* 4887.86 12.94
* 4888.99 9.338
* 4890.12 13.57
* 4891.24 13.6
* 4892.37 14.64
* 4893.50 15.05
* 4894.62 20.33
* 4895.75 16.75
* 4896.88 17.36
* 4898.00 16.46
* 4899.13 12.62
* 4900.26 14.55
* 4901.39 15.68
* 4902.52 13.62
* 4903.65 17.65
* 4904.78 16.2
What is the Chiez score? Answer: 15.3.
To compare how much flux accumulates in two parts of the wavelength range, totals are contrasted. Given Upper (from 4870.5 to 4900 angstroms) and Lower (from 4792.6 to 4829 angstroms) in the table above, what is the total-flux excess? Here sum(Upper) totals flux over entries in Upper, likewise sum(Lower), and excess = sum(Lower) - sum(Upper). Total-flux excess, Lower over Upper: 105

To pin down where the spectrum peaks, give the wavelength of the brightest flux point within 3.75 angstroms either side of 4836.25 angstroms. 4839.71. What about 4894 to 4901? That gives 4894.62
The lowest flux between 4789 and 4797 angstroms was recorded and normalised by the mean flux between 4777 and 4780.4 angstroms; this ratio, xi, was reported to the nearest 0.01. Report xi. 0.80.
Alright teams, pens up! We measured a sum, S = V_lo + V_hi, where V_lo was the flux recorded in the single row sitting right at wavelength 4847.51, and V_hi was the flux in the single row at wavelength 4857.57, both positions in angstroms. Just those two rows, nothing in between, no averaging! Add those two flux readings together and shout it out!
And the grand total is 30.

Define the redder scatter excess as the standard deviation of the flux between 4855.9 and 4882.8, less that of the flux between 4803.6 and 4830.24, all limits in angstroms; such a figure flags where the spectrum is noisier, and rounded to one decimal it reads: -1.1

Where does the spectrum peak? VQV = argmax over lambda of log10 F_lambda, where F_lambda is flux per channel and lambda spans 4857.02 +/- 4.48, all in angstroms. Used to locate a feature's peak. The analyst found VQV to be 4855.33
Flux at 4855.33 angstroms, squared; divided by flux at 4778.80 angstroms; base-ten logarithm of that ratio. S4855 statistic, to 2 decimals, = 1.20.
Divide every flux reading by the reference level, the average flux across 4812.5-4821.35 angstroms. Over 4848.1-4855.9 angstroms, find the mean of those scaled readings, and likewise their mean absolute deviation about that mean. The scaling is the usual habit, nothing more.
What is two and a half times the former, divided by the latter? 31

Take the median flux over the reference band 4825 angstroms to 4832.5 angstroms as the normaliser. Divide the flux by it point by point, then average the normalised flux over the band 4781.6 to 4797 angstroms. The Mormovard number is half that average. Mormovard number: 0.513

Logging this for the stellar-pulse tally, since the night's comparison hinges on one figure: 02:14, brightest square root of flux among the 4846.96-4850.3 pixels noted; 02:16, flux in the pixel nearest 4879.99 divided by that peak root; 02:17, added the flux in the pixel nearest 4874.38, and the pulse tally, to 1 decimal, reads 16.6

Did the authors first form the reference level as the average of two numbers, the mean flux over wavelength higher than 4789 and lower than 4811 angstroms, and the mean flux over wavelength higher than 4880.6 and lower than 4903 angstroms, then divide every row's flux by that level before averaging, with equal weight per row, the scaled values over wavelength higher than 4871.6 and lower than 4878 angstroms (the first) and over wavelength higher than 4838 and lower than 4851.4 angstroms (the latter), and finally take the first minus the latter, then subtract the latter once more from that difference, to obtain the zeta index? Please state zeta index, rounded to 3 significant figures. -1.16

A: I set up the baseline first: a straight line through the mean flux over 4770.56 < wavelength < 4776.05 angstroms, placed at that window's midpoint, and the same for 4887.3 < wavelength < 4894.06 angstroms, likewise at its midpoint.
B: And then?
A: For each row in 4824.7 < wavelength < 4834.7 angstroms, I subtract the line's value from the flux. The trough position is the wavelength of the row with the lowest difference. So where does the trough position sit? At 4827.47 angstroms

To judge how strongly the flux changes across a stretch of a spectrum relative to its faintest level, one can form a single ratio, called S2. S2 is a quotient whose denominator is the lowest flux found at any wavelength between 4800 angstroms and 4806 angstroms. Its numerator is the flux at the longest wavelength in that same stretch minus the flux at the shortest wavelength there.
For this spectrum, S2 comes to -0.21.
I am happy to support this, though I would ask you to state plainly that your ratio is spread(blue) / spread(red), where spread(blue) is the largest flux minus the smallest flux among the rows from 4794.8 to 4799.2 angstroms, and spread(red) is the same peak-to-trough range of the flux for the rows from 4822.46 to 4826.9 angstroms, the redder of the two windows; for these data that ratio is 1.4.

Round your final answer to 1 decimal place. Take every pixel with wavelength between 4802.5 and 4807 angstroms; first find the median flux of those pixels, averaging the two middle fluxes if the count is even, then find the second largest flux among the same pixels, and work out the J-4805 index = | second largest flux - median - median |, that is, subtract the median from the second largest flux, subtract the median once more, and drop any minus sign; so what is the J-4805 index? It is 15.3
